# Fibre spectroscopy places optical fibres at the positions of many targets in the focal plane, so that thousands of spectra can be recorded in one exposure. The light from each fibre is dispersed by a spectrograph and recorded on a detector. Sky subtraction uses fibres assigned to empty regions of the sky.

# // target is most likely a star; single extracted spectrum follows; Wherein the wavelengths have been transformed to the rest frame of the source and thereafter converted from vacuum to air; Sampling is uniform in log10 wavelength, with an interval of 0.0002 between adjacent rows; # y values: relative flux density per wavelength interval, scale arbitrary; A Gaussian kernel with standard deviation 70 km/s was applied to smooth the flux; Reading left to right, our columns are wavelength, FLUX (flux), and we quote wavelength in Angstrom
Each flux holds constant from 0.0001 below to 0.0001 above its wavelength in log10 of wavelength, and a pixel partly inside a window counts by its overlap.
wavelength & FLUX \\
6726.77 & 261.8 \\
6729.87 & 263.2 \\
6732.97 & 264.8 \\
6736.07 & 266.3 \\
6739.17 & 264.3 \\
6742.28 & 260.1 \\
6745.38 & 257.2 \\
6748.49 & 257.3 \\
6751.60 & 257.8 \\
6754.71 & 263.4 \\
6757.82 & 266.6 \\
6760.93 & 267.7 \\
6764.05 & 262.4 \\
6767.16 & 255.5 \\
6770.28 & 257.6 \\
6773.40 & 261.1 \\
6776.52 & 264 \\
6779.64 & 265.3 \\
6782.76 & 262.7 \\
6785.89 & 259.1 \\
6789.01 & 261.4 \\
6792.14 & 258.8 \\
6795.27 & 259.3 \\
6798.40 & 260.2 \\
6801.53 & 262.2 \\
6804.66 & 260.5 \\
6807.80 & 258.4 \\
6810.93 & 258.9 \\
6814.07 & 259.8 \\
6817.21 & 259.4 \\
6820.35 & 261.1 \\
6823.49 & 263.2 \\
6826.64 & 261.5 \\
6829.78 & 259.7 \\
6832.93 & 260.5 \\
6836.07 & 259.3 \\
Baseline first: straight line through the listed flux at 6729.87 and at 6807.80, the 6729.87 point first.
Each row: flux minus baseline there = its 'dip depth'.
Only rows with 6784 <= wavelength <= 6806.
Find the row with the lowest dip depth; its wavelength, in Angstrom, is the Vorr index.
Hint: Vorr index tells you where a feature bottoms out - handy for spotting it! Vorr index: 6785.89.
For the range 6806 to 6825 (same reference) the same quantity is 6807.80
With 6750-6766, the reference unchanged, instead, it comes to 6751.60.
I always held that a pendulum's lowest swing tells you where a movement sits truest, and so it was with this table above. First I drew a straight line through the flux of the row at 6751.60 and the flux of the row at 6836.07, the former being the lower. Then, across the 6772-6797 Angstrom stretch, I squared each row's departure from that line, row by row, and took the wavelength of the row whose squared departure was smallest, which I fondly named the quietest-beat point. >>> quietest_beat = 6792.14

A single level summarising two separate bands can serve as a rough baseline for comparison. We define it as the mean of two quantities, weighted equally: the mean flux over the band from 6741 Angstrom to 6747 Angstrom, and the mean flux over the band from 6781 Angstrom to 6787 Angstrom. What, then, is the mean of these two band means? 260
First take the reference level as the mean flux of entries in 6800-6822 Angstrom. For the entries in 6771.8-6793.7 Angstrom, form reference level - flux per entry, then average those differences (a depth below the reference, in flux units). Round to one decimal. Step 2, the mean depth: -1.7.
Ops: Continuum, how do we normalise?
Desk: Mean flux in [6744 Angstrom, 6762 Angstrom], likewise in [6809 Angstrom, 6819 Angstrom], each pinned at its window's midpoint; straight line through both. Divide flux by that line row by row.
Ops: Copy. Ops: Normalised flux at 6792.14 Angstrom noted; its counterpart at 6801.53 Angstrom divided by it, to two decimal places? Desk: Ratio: 1.01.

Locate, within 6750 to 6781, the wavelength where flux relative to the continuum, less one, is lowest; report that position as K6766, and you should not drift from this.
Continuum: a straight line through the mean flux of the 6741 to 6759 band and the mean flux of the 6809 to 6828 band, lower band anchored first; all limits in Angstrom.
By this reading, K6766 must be 6767.16 Angstrom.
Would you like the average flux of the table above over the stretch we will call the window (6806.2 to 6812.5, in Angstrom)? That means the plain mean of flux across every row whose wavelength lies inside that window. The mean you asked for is 259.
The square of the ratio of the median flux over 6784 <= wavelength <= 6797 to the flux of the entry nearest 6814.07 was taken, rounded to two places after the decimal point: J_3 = 1.00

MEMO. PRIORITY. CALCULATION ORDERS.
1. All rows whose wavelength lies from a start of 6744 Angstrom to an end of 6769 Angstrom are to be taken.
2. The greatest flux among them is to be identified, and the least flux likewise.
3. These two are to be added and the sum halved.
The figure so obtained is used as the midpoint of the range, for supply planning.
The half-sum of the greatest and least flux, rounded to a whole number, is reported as 262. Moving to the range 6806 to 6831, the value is 261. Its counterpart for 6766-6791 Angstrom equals 260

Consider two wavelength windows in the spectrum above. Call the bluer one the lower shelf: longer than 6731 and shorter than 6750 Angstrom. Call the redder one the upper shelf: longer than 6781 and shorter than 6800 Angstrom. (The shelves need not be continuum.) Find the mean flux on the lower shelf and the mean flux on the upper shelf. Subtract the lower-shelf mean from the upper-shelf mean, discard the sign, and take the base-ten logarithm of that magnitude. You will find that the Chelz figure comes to 0.15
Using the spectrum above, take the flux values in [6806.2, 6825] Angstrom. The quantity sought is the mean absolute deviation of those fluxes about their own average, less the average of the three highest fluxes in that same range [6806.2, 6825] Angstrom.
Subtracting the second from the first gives -260.0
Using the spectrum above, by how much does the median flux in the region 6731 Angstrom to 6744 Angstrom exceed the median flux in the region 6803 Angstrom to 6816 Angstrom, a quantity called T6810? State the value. 5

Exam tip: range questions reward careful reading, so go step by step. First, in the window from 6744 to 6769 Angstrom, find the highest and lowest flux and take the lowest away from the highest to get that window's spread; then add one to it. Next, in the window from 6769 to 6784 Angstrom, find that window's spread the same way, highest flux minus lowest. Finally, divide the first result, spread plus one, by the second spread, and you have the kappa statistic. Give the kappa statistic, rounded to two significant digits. 1.7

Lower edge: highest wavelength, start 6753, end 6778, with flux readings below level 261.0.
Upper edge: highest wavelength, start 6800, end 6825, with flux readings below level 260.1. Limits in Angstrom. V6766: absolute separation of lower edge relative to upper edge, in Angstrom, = 46.9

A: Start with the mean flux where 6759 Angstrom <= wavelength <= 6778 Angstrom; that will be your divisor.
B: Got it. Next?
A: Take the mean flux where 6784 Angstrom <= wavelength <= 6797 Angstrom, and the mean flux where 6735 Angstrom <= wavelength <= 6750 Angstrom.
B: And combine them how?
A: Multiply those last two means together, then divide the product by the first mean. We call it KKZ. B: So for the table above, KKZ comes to 259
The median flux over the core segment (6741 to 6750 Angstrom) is 257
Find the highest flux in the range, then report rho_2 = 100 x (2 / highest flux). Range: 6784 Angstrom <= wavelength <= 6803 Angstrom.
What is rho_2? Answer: 0.763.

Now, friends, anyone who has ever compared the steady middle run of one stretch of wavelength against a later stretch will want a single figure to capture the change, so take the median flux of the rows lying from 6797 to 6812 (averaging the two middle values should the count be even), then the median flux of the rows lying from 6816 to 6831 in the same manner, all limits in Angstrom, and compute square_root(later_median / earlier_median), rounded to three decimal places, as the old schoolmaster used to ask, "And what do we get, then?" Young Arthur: 1.002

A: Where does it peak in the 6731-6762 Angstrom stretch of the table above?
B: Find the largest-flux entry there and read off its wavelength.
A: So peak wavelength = 6760.93 Angstrom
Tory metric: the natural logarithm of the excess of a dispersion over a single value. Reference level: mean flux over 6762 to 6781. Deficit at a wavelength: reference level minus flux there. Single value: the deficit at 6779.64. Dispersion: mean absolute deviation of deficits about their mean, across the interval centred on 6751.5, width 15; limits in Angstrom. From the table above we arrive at 2.1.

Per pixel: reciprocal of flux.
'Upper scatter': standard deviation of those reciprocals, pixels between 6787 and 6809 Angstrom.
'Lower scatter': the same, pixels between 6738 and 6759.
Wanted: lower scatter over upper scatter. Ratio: 2.7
